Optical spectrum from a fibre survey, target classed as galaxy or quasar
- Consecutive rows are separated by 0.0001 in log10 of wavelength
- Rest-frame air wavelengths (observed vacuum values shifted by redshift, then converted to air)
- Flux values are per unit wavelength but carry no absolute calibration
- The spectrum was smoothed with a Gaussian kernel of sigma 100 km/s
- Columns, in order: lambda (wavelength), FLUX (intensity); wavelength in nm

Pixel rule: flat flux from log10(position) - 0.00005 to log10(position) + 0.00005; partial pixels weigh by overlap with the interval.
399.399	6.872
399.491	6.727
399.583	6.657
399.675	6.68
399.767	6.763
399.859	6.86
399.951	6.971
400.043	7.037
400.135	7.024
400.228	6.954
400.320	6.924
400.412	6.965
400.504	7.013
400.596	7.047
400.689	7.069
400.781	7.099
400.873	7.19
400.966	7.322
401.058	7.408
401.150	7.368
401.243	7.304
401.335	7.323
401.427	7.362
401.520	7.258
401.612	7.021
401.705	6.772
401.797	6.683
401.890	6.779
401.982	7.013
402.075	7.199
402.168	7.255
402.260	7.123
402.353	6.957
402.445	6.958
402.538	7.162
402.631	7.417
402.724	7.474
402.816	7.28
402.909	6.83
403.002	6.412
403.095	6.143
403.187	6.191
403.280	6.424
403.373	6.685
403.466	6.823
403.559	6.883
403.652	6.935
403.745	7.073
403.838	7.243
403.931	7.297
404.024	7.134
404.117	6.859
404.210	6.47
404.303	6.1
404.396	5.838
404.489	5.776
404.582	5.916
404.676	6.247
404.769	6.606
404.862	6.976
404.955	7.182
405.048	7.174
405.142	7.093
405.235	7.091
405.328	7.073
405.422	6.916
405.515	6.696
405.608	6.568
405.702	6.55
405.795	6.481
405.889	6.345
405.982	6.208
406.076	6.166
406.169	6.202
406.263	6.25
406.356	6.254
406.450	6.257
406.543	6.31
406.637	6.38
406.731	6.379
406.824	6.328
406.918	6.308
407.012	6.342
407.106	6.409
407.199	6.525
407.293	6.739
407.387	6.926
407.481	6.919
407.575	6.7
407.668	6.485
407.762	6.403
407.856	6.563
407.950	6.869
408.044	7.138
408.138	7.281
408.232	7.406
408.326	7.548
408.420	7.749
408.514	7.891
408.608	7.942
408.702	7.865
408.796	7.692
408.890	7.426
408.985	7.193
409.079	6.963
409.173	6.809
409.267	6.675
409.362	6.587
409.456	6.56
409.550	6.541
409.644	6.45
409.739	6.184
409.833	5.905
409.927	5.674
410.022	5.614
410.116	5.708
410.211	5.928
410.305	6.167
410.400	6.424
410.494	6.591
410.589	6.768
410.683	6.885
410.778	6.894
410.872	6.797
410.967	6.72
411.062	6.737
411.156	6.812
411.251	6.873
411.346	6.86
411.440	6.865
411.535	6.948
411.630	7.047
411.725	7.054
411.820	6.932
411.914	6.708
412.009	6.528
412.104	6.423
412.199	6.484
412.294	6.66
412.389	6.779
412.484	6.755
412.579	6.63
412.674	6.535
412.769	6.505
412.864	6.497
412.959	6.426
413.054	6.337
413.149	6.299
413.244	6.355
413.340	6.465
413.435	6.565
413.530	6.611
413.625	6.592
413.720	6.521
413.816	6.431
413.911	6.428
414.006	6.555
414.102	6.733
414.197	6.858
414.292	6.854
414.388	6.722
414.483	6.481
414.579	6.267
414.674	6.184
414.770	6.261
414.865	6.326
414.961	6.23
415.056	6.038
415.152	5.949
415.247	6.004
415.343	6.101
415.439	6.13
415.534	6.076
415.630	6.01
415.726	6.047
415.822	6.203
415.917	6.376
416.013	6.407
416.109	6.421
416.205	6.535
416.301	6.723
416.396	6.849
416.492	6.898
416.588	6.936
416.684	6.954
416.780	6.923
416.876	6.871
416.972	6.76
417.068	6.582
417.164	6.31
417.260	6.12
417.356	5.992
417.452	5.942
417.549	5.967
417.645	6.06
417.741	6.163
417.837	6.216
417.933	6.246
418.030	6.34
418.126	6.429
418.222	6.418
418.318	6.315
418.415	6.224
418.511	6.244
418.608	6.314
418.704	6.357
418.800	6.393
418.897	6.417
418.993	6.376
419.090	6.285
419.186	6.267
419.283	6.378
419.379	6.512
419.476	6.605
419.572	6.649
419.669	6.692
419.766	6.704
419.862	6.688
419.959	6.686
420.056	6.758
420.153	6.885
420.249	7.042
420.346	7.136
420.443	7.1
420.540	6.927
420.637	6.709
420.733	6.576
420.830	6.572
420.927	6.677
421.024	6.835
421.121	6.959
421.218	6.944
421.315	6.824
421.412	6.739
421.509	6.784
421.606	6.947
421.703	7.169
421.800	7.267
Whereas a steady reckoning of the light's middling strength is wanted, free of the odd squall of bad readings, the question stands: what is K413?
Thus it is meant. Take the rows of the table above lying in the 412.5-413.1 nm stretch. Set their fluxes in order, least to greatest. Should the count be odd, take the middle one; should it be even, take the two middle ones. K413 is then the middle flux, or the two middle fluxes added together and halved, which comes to 6.50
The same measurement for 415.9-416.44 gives 6.48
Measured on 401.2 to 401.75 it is 7.28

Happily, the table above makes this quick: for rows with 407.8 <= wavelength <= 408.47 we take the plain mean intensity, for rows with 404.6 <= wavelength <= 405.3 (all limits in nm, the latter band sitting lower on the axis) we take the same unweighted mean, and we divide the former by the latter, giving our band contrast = 1.05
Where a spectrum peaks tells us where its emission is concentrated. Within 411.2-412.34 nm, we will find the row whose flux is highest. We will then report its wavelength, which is 411.725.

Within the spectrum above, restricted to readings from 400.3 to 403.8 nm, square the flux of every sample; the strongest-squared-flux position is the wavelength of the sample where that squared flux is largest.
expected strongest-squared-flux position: 402.724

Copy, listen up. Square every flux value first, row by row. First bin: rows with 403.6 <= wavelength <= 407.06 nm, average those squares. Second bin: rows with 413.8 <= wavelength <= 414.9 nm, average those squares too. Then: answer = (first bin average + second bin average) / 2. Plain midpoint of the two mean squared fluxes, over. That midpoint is 42.9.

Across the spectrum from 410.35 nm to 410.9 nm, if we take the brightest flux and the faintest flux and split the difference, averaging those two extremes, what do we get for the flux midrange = 6.66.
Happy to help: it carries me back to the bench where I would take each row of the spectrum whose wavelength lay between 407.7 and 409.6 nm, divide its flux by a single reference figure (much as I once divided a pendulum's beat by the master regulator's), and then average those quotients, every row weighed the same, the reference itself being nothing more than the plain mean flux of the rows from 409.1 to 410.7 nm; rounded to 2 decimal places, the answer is 1.13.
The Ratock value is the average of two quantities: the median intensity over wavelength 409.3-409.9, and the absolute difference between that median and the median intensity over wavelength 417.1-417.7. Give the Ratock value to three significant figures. 3.48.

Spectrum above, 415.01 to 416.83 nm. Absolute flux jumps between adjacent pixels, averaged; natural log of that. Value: -2.58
